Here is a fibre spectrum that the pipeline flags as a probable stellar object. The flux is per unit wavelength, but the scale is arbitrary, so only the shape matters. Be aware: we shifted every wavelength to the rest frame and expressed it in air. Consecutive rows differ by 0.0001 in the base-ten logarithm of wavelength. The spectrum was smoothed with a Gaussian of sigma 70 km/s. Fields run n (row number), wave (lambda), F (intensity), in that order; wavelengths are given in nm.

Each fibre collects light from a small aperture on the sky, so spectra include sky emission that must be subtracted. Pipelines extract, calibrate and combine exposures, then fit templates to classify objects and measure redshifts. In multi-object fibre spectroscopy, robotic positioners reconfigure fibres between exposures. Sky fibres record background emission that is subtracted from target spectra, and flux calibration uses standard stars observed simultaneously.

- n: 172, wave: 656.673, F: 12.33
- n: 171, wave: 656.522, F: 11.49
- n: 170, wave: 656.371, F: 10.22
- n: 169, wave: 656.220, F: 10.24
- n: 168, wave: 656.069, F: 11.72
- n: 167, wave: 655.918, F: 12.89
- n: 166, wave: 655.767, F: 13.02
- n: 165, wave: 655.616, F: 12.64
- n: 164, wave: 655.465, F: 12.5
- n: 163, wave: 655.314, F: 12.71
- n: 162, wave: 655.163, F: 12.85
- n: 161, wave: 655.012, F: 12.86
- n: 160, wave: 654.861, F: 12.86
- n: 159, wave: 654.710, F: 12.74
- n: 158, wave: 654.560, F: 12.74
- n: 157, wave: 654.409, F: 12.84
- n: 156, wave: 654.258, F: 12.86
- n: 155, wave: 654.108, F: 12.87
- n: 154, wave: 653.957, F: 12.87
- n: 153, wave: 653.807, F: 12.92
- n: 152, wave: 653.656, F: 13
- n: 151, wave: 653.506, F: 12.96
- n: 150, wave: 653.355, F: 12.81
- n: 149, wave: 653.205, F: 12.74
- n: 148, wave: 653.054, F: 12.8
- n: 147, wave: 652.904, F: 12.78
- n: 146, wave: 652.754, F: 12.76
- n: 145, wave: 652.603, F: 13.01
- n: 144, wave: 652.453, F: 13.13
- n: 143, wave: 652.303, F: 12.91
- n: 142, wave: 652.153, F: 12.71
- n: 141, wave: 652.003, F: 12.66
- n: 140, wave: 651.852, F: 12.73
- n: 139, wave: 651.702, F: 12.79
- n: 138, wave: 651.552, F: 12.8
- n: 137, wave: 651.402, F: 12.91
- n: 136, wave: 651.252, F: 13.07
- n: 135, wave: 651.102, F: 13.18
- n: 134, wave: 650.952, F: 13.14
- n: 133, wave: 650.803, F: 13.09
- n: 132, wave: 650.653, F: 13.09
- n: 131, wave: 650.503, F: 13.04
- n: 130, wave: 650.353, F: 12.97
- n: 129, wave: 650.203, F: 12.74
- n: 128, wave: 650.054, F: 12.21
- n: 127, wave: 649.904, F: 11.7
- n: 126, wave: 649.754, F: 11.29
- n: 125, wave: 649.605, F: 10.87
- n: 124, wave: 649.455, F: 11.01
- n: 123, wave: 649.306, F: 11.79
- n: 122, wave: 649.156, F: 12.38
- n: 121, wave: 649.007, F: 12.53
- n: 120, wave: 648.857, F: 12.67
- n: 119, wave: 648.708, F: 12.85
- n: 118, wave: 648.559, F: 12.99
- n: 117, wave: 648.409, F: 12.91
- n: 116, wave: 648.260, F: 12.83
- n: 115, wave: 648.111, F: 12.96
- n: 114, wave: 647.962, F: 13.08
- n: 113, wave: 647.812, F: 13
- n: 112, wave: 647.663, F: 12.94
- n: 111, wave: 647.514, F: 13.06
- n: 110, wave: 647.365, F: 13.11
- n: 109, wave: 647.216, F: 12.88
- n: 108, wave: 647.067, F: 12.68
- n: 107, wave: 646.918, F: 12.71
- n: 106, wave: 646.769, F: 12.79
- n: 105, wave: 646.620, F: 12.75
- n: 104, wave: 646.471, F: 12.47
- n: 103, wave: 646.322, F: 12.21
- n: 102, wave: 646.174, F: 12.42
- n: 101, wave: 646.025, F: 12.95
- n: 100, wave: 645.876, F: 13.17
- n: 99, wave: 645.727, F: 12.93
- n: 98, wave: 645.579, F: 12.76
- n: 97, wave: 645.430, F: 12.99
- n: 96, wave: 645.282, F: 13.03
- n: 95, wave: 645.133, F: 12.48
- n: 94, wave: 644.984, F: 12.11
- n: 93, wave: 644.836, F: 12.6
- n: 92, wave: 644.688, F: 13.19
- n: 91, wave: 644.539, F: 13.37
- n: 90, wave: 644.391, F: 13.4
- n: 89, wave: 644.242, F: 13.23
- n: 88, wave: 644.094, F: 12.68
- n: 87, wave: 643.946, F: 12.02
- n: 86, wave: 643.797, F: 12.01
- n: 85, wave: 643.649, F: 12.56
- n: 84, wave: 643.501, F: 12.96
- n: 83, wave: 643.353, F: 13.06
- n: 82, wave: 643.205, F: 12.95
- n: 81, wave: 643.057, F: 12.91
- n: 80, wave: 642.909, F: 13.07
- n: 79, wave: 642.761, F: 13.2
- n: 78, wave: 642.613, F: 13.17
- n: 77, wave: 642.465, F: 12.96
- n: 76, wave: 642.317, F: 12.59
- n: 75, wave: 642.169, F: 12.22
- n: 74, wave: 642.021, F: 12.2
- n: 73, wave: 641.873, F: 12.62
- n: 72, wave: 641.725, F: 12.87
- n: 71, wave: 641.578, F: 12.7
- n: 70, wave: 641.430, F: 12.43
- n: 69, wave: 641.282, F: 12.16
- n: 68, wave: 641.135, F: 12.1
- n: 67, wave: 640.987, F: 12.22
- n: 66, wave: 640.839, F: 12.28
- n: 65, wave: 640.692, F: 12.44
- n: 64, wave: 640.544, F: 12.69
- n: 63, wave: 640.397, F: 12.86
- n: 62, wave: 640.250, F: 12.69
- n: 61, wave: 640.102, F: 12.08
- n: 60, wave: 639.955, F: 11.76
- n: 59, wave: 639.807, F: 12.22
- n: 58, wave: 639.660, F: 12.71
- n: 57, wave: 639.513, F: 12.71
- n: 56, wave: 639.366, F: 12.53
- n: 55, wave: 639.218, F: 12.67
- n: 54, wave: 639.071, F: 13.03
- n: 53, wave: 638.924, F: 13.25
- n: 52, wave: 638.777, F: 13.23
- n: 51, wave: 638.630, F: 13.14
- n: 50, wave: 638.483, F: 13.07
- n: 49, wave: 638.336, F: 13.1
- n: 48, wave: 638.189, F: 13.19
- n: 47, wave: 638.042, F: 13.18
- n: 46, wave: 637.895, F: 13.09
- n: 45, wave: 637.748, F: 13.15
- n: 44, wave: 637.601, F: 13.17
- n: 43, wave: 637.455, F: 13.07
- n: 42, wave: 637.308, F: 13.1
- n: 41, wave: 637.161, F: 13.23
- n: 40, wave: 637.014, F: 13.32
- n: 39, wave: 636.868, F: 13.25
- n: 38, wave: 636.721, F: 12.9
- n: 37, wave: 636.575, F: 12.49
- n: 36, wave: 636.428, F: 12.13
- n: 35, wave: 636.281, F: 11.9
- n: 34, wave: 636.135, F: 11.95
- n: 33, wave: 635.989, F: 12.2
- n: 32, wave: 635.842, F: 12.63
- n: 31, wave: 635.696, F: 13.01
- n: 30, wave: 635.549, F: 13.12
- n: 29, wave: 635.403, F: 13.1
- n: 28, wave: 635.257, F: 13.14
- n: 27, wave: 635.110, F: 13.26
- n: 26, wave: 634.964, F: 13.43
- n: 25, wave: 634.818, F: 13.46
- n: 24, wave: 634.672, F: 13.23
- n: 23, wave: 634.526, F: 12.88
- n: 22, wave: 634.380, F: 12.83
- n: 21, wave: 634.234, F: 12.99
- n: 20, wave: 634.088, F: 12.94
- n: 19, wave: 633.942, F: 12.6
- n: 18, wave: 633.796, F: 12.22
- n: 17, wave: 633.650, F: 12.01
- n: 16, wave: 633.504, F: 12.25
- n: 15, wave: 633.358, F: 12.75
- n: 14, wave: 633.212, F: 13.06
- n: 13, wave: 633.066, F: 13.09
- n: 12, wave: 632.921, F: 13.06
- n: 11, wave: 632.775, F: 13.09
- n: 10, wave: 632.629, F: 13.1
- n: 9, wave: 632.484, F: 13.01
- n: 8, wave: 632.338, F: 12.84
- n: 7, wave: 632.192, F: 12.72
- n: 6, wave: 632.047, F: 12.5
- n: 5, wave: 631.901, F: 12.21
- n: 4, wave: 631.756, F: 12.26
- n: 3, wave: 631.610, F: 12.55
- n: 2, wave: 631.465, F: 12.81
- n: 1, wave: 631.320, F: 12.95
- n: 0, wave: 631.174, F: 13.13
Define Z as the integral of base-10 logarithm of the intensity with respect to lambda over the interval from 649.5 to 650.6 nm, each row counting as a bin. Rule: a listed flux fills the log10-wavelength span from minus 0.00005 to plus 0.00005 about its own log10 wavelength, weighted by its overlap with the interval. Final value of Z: 1.2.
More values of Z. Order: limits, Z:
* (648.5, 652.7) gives 4.6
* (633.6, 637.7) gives 4.5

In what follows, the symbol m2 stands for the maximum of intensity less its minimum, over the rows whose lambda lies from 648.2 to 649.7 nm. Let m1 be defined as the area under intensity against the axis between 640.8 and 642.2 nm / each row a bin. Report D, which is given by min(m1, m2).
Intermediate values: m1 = 17.3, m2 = 2.1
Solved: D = 2.1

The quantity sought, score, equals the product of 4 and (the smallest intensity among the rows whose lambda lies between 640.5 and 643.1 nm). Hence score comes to 48.4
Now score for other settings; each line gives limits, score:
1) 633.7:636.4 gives 47.6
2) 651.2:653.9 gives 50.6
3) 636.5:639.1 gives 50.0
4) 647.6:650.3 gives 43.5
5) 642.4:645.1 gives 48.0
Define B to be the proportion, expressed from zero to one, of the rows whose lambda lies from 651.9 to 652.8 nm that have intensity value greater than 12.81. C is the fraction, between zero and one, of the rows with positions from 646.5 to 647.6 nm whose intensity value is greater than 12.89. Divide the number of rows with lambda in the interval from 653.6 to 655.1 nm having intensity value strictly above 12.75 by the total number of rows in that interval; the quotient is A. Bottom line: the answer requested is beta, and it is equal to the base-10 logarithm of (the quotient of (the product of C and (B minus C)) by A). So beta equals -1.12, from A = 0.8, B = 0.50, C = 0.3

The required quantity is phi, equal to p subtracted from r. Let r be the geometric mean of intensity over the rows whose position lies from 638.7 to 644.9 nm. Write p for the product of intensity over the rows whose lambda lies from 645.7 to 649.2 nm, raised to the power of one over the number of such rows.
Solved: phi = -0.13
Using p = 12.8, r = 12.7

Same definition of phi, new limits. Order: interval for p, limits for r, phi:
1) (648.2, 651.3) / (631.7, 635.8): 0.39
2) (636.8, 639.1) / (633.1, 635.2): -0.32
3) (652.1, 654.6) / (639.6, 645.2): -0.25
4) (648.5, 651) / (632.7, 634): 0.32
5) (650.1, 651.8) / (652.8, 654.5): -0.12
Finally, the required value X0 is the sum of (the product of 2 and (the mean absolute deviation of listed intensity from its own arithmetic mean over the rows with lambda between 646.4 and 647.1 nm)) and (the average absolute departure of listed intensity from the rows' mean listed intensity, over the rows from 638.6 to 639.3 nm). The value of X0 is 0.34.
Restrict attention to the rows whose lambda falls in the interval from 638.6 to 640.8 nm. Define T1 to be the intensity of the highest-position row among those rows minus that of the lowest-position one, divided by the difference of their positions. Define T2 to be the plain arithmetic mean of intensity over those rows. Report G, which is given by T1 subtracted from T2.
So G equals 13.01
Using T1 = -0.34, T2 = 12.67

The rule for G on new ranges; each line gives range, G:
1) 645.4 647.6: 12.76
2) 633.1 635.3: 12.83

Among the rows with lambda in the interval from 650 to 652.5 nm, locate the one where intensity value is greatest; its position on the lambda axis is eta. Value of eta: 651.102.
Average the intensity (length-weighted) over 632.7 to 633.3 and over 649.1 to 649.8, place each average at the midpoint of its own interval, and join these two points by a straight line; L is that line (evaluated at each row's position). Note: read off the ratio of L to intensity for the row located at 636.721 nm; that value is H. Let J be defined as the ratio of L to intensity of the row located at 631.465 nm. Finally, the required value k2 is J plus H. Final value 2.02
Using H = 0.98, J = 1.03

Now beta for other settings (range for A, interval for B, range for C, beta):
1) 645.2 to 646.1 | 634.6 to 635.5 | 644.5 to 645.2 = -0.62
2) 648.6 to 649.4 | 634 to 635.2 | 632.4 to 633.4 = -0.21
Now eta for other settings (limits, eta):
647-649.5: 647.365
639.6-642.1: 641.725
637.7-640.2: 638.924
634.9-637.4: 634.964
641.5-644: 642.761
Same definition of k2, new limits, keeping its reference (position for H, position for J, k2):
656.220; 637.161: 2.01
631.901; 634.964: 2.04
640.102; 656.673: 1.90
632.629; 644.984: 1.98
